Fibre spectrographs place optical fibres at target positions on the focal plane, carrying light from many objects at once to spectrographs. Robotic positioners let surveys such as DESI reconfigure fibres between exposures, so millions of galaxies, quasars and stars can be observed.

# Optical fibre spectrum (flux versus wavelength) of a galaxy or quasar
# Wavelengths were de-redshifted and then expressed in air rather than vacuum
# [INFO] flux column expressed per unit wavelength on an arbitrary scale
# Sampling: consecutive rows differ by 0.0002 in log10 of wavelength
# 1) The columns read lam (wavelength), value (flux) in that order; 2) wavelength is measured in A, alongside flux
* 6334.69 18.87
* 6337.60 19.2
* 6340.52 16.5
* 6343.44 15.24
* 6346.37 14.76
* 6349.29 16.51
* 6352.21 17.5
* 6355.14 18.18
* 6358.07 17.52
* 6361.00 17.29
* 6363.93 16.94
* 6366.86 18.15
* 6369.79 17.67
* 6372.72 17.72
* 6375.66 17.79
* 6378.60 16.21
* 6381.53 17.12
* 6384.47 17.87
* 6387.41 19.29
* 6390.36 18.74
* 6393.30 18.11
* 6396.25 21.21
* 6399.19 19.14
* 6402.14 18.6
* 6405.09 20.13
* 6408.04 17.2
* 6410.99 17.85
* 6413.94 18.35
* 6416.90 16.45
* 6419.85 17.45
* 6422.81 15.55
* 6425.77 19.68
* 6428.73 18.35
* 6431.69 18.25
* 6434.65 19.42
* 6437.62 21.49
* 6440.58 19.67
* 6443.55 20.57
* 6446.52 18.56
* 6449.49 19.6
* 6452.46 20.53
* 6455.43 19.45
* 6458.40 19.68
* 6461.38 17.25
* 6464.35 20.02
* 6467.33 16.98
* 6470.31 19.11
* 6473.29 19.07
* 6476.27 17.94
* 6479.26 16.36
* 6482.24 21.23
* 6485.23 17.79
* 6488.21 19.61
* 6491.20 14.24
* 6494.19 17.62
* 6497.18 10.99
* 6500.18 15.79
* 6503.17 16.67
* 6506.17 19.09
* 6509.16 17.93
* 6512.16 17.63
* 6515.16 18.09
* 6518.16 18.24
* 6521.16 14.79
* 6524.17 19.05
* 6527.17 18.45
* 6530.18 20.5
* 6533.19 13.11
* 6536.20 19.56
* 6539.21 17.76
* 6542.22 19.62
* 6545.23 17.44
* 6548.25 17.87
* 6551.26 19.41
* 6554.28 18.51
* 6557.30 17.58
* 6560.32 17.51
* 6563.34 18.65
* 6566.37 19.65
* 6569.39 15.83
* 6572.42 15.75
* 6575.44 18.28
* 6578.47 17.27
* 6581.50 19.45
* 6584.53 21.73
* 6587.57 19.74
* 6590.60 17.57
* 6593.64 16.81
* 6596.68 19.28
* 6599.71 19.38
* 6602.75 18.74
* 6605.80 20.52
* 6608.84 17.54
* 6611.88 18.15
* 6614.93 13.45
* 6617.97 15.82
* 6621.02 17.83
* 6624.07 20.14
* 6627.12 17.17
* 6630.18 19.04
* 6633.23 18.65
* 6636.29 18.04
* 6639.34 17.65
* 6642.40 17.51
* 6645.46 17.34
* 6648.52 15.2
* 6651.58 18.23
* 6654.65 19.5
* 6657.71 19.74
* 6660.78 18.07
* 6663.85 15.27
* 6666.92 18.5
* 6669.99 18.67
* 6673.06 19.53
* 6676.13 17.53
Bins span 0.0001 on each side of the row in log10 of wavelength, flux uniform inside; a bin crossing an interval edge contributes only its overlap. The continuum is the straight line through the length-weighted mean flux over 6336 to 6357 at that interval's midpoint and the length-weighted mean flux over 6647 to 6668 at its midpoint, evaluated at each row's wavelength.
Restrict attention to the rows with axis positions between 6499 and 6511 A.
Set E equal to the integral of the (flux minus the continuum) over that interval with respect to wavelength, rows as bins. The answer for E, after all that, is 1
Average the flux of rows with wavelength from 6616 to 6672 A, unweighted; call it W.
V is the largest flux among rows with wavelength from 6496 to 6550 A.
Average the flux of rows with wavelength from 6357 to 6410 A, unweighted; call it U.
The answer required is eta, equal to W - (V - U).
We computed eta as 15.6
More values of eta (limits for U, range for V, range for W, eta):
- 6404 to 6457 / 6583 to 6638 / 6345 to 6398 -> 14.8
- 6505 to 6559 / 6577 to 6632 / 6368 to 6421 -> 14.5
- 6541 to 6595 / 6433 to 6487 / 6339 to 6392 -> 14.0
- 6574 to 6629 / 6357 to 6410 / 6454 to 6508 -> 14.8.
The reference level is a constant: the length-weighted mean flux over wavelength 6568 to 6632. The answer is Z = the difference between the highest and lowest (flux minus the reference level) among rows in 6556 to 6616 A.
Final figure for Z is 8.3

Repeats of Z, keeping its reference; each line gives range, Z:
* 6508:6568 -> 7.4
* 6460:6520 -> 10.2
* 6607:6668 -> 6.7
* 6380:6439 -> 5.9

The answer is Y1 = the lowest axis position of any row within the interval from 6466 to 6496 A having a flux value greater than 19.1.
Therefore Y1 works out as 6470.31 A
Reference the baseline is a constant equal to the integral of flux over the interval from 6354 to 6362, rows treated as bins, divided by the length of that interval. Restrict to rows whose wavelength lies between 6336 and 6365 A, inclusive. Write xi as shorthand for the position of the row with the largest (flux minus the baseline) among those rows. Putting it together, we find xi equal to 6337.60 A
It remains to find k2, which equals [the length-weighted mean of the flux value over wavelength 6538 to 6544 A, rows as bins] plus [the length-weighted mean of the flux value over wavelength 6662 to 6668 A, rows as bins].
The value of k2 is 35.5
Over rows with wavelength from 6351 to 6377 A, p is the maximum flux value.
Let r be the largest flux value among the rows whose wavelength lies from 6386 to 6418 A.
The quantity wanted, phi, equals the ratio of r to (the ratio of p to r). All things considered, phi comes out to 24.7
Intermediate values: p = 18.18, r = 21.21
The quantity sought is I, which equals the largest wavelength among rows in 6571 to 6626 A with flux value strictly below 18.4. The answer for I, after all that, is 6621.02 A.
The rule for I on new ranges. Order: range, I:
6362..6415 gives 6413.94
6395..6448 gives 6431.69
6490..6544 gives 6539.21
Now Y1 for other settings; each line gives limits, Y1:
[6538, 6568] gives 6542.22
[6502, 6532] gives 6530.18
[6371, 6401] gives 6387.41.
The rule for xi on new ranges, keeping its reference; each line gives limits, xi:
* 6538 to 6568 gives 6566.37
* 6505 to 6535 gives 6530.18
